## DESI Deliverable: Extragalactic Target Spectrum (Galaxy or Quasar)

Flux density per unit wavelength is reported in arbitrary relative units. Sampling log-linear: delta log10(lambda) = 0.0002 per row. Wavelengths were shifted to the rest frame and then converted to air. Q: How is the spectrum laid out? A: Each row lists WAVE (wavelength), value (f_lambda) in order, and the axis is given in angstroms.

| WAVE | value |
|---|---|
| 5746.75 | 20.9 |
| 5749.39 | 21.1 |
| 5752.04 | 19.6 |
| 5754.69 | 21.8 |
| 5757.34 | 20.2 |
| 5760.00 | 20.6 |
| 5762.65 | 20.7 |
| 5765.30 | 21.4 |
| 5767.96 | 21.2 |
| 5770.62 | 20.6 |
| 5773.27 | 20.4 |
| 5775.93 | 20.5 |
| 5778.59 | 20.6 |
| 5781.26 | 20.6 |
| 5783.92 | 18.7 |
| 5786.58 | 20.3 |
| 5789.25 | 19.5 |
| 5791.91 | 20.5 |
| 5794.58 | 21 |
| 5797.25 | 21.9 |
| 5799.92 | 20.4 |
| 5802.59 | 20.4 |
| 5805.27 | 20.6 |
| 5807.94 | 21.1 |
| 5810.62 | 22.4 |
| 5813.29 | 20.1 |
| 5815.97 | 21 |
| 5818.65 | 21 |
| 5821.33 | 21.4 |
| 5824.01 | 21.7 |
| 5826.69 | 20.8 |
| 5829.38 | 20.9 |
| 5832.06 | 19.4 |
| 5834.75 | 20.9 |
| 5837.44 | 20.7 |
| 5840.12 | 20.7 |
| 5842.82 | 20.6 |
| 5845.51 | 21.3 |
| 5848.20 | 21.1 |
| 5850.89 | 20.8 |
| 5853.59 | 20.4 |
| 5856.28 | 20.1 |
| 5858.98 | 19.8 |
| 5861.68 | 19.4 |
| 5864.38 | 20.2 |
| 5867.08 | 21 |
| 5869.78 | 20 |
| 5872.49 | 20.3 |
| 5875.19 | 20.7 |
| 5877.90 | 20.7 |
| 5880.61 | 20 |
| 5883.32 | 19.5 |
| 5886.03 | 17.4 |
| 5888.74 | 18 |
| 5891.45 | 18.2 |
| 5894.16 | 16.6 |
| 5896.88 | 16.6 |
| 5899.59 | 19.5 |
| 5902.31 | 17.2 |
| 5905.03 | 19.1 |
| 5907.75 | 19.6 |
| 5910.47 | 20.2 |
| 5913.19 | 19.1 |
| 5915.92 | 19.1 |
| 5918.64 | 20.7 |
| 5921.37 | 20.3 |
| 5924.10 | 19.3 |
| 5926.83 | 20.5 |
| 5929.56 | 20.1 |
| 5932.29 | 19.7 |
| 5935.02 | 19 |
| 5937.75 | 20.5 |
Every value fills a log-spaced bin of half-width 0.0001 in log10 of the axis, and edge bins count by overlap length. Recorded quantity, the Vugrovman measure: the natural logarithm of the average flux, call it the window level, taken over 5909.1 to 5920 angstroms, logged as 2.98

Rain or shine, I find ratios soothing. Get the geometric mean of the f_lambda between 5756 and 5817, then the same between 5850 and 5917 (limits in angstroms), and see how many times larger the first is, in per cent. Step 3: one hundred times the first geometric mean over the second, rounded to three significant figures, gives 107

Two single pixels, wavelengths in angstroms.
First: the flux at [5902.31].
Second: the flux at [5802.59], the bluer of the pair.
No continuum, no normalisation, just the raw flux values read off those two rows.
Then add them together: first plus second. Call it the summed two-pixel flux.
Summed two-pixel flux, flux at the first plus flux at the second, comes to 37.6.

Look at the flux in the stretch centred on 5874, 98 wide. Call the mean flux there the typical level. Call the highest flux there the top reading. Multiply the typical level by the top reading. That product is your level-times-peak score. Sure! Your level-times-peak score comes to 421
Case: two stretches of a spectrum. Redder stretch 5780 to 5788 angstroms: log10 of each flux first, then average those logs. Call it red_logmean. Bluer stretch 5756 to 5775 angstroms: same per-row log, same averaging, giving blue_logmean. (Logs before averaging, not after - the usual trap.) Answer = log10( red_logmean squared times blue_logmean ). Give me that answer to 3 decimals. 0.346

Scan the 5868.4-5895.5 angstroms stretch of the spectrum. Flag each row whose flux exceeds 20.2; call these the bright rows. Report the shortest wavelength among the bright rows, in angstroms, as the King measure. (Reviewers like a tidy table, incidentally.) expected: 5872.49 angstroms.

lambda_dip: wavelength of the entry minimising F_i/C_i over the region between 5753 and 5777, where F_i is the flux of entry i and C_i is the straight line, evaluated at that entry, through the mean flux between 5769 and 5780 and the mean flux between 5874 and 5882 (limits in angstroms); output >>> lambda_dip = 5757.34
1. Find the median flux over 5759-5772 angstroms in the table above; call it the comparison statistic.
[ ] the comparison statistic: 20.7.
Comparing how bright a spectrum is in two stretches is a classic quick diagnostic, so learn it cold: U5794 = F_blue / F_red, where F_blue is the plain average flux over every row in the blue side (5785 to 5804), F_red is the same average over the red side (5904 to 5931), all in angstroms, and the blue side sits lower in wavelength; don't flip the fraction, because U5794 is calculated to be 1.04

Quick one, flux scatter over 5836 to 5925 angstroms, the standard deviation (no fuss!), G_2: 1.3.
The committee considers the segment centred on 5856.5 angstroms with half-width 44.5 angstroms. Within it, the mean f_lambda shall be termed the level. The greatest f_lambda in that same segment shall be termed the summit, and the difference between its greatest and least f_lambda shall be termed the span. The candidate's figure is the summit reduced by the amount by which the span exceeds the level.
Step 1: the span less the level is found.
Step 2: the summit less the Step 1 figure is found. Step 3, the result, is 36.6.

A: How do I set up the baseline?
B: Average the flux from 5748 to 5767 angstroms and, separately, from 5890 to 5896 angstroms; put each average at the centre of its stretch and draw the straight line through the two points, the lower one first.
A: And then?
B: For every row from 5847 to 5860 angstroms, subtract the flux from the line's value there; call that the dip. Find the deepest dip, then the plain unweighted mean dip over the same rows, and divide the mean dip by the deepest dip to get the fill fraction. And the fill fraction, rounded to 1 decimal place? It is 1.3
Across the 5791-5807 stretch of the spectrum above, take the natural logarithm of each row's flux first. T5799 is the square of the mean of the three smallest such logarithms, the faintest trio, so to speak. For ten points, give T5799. 9.1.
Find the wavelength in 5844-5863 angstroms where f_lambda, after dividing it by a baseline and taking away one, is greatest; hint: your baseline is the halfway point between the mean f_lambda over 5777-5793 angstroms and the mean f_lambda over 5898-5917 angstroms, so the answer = 5845.51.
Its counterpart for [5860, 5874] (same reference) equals 5867.08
